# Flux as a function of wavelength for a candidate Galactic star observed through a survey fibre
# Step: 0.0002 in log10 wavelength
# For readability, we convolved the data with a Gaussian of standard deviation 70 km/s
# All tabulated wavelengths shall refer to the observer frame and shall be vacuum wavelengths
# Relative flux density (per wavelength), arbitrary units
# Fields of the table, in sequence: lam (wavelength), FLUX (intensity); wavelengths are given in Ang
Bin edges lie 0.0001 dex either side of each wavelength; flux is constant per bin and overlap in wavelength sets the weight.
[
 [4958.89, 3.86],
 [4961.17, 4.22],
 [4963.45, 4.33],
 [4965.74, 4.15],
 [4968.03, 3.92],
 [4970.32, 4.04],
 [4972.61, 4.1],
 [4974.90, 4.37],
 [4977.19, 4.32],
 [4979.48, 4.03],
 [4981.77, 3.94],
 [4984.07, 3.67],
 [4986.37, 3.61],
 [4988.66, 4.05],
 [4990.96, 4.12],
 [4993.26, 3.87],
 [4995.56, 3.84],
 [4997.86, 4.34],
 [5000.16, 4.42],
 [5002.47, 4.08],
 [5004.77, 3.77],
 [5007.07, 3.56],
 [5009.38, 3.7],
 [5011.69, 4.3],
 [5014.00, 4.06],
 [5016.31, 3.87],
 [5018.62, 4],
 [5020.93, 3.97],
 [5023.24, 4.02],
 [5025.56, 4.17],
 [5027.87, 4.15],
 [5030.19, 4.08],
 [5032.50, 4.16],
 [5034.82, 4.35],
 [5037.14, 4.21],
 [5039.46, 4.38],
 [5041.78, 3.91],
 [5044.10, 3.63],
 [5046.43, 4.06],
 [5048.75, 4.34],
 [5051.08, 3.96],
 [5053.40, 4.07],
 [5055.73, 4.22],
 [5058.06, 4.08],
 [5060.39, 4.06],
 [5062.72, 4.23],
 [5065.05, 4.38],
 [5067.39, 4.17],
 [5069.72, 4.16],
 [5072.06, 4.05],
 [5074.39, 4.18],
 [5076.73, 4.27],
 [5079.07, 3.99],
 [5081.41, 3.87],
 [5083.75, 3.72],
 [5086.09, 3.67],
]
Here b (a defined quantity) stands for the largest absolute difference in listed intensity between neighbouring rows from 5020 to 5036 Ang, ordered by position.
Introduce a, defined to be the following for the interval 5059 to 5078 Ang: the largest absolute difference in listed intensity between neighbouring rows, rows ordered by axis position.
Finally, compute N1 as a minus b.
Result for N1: 0.02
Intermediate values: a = 0.21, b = 0.19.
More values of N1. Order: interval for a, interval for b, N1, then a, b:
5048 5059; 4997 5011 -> 0.04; 0.38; 0.34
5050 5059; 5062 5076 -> -0.06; 0.15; 0.21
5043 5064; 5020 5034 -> 0.28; 0.43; 0.15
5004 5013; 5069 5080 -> 0.32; 0.60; 0.28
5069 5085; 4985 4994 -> -0.16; 0.28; 0.44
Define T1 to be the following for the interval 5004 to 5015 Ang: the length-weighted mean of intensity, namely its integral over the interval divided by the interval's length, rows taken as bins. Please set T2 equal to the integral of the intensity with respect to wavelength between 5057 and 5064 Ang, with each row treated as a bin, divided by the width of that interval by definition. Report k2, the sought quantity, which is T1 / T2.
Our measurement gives 0.94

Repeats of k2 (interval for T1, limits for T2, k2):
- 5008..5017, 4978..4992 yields 1.02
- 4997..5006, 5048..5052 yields 1.00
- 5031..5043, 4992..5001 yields 1.02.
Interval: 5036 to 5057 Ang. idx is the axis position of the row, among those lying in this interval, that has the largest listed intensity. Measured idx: 5039.46 Ang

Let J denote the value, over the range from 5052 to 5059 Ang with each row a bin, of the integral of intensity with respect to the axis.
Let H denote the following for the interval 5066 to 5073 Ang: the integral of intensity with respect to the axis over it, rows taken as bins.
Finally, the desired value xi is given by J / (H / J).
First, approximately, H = 28.9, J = 28.8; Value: 29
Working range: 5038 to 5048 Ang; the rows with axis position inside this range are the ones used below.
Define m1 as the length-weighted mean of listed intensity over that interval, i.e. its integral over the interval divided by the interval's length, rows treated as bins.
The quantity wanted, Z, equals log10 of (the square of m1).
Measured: 1.21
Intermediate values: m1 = 4.02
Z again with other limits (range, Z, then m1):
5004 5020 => 1.18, 3.90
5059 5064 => 1.24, 4.15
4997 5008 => 1.21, 4.04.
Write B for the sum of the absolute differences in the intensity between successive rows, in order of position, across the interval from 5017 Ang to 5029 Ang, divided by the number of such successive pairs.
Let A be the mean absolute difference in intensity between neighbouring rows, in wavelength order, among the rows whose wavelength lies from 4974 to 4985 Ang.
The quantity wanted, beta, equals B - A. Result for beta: -0.11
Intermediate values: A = 0.175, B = 0.06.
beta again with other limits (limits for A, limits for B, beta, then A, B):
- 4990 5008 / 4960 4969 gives -0.07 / 0.246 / 0.17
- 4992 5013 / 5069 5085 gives -0.13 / 0.276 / 0.15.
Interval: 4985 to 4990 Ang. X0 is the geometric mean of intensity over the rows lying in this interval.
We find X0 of 3.82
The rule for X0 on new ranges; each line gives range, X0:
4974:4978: 4.34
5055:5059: 4.15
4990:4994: 3.99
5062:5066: 4.30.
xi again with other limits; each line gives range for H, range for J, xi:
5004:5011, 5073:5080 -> 32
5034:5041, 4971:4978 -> 29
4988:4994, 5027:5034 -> 35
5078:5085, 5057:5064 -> 31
